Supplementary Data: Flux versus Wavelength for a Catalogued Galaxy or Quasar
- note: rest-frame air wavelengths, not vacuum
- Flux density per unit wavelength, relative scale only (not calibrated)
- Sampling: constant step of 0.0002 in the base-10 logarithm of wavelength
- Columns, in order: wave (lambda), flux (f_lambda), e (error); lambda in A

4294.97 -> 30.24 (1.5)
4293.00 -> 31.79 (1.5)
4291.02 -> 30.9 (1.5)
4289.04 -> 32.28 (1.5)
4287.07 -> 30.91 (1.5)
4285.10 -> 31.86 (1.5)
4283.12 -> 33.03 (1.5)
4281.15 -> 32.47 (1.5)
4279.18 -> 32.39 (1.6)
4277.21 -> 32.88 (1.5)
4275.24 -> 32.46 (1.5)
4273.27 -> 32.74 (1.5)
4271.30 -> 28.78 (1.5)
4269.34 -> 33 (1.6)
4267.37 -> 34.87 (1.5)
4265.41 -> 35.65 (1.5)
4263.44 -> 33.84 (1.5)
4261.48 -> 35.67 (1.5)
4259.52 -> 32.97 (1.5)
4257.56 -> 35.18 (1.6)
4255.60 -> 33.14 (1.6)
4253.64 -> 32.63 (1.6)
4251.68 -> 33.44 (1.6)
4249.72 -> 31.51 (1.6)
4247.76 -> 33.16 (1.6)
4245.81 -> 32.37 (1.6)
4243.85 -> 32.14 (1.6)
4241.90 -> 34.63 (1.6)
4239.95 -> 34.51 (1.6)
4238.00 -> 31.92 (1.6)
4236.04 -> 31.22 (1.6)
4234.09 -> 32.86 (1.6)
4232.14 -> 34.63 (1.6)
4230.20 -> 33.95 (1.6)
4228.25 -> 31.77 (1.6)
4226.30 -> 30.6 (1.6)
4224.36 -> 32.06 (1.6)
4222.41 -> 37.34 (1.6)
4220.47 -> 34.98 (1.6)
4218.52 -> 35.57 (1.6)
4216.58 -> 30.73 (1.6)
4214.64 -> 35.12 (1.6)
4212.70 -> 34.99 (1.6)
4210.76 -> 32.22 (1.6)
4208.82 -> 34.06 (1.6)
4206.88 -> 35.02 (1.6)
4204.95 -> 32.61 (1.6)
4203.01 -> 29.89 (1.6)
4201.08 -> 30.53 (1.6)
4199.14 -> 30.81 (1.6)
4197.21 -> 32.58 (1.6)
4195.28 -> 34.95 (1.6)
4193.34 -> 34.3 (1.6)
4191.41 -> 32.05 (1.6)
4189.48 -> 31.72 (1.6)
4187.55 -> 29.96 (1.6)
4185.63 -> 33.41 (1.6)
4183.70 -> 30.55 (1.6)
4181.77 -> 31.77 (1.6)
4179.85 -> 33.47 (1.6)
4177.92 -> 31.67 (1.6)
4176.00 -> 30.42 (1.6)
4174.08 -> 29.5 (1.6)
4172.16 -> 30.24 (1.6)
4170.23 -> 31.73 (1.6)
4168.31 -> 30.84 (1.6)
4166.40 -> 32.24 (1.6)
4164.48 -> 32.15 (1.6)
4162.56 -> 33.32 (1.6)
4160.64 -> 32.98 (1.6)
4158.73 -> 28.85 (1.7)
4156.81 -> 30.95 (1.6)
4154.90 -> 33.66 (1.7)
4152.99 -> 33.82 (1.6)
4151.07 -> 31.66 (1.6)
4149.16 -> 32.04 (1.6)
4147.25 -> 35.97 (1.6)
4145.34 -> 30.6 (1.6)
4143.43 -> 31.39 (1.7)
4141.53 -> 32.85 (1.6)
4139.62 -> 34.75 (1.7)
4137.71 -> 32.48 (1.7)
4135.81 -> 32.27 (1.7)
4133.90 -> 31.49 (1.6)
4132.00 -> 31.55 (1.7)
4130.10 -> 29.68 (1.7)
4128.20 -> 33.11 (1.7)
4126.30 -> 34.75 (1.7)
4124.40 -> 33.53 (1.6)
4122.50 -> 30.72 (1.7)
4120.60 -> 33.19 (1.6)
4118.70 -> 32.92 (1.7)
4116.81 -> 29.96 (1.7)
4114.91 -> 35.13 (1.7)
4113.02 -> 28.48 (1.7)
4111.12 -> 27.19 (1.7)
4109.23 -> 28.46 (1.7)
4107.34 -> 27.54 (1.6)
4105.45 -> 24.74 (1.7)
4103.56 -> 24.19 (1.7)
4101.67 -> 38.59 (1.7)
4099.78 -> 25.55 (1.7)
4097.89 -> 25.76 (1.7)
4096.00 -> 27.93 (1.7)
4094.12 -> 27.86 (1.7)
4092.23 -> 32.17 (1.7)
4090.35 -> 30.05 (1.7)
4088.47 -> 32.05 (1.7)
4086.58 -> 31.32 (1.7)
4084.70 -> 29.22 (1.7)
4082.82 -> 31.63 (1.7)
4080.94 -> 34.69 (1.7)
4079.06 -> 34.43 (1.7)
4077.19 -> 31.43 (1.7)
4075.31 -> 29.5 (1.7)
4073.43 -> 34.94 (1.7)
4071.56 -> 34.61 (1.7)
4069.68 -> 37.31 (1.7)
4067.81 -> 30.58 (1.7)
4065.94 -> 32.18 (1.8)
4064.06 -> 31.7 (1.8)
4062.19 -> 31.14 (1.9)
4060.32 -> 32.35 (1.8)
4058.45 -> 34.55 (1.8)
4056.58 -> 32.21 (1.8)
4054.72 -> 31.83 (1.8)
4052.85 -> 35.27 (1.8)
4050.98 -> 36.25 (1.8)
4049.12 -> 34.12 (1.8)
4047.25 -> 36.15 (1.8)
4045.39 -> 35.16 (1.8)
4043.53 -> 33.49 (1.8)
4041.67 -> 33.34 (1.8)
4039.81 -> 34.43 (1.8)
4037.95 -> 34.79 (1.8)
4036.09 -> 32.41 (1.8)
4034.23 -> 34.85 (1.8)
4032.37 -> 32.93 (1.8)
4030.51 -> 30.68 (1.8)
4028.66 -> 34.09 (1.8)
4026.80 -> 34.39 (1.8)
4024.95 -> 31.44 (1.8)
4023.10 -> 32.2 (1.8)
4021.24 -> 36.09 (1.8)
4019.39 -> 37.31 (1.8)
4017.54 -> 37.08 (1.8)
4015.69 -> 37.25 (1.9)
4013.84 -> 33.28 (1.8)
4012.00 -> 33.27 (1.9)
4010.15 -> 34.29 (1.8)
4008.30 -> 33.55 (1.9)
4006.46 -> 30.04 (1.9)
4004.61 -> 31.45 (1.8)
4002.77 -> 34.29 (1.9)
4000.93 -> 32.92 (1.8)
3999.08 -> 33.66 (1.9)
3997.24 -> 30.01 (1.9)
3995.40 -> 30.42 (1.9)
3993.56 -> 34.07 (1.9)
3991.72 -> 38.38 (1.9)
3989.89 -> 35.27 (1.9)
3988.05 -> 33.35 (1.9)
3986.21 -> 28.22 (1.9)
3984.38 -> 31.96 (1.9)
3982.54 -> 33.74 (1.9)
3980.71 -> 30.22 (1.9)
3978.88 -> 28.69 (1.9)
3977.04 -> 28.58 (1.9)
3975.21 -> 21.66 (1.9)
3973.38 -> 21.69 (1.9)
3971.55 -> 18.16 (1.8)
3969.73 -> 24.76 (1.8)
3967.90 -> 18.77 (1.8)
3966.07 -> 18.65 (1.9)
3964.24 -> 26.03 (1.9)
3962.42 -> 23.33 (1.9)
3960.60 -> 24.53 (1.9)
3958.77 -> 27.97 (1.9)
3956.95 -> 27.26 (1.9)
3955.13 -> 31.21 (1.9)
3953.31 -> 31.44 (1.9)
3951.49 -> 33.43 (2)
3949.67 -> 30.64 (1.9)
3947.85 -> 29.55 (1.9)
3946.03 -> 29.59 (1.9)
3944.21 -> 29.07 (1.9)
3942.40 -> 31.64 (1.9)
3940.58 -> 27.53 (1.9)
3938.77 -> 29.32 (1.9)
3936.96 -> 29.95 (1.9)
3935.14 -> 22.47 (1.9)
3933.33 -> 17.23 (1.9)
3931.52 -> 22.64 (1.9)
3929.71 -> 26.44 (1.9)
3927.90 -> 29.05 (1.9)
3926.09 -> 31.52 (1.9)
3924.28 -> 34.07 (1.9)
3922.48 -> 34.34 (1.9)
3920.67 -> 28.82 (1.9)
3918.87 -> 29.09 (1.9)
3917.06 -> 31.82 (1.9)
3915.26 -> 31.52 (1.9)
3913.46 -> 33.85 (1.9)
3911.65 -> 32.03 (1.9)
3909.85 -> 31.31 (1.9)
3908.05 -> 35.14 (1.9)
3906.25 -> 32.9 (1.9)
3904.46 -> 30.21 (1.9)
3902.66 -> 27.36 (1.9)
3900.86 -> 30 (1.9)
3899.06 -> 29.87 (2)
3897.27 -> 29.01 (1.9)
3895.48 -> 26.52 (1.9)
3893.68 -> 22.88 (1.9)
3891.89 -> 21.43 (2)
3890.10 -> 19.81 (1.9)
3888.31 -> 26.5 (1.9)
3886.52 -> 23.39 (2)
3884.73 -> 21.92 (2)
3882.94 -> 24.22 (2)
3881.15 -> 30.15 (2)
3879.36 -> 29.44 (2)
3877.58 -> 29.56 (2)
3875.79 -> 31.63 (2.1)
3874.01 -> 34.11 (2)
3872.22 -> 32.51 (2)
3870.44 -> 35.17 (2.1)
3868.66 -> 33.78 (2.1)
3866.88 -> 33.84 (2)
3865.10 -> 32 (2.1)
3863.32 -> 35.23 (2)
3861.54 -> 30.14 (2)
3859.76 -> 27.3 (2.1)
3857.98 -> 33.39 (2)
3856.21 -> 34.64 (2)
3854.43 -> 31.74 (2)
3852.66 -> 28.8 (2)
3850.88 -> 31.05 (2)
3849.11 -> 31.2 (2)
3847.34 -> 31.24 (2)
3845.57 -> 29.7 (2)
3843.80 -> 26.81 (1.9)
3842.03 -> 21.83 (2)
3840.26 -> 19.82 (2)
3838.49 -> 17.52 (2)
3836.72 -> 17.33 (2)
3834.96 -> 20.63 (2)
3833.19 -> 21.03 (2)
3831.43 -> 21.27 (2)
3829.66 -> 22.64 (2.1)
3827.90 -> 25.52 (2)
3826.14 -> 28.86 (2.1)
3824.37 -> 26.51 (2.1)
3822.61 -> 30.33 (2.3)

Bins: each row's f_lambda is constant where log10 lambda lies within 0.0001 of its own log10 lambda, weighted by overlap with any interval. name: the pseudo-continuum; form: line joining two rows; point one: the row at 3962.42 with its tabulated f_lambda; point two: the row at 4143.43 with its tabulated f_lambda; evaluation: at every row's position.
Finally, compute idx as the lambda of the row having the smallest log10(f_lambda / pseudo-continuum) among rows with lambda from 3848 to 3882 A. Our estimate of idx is 3859.76 A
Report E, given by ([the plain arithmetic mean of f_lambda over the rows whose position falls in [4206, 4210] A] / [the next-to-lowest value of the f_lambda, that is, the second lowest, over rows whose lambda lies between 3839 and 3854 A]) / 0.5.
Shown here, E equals 3.16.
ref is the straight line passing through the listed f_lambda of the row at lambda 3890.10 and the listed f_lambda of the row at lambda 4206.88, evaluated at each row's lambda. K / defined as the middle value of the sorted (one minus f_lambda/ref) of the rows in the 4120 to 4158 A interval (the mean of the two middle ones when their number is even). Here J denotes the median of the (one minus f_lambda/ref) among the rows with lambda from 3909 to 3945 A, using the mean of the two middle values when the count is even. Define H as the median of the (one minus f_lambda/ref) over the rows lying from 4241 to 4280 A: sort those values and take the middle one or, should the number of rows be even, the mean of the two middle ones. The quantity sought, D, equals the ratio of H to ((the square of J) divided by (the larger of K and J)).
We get 0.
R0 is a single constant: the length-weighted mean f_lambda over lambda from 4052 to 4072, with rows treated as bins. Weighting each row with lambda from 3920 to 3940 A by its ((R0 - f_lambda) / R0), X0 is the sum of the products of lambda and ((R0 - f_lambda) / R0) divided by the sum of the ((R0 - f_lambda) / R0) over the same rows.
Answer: 3932.4 A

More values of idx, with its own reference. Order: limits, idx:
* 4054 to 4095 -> 4094.12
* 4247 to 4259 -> 4249.72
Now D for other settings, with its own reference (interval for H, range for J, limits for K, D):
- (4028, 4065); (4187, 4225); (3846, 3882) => -4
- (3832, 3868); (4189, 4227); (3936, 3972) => -11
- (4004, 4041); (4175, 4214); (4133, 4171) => -5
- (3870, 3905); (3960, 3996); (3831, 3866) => 3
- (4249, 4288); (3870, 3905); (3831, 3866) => 0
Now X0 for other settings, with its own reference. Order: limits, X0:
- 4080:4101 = 4094.7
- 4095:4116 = 4104.1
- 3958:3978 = 3968.3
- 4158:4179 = 4169.5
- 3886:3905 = 3893.3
